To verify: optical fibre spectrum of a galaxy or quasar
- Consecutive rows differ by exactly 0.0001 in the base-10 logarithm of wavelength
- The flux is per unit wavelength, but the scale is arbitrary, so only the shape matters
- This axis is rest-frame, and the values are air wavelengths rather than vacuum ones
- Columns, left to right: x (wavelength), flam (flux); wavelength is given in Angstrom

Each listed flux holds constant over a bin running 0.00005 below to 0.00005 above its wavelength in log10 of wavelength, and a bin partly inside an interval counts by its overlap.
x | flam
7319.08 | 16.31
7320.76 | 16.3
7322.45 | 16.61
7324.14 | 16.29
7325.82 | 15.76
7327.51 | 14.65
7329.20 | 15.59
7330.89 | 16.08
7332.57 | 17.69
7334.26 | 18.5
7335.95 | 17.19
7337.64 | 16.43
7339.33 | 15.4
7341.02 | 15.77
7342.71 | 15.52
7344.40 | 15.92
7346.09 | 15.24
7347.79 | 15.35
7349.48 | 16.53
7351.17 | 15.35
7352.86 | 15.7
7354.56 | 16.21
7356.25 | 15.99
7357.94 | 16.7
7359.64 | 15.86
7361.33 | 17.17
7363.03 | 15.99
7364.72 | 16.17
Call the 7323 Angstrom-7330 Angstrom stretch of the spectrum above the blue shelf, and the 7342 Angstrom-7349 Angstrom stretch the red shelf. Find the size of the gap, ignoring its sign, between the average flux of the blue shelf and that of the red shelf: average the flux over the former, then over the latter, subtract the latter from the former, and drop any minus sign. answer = 0.06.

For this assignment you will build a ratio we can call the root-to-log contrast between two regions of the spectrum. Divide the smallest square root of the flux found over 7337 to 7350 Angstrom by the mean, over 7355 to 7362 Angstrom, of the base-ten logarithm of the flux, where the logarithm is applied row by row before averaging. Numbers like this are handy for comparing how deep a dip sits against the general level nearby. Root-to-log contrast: 3.21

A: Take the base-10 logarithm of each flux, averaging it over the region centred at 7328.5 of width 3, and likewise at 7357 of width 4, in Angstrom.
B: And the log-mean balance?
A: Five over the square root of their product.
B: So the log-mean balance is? 4.18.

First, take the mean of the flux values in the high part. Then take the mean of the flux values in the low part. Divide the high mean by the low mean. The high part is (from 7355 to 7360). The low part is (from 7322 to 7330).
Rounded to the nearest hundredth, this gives 1.03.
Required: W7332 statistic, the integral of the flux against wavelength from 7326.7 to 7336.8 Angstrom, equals 168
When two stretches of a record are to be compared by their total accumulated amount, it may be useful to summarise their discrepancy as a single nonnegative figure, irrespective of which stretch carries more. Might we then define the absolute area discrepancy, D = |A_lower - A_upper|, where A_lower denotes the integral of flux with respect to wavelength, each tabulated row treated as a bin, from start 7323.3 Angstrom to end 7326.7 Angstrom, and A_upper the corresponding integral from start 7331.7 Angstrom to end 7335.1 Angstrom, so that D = 7.1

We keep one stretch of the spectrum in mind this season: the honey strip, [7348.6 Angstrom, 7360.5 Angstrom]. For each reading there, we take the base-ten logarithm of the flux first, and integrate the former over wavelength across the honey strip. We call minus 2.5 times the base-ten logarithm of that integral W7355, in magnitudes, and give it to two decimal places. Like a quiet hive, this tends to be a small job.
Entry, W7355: -2.89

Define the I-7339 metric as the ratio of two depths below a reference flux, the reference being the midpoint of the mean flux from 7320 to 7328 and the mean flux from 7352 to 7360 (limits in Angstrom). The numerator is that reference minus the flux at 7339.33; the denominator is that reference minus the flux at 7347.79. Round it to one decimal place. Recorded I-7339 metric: 0.9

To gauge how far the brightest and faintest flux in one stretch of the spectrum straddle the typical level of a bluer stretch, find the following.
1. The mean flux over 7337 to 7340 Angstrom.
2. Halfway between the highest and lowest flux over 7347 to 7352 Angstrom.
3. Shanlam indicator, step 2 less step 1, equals 0.0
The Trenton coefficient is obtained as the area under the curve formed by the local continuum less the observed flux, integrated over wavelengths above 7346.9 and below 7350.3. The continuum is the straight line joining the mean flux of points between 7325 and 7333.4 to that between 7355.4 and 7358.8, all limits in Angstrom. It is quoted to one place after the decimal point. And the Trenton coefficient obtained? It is 1.0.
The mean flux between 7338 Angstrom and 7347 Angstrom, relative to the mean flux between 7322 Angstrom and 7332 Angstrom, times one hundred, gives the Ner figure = 98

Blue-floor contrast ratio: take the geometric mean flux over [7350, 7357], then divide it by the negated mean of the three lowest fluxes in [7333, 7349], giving -1.03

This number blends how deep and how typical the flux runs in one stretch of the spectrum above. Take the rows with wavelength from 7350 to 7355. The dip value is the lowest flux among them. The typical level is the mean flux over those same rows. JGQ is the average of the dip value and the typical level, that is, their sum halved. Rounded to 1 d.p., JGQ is 15.6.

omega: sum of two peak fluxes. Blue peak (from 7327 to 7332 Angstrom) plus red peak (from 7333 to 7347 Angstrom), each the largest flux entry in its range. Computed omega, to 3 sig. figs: 34.6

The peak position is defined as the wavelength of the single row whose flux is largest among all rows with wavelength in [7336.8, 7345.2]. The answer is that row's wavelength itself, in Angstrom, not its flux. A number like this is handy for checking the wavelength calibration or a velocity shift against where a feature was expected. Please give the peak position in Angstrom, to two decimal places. 7337.64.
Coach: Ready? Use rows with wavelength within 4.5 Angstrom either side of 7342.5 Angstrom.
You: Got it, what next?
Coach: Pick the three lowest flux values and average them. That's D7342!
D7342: 15.4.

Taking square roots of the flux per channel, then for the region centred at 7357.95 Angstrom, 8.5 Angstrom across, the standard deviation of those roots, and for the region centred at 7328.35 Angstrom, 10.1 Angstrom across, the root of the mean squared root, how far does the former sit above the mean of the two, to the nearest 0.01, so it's -1.97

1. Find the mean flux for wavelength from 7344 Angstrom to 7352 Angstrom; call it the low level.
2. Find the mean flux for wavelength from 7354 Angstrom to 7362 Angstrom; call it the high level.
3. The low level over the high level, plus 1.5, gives 2.46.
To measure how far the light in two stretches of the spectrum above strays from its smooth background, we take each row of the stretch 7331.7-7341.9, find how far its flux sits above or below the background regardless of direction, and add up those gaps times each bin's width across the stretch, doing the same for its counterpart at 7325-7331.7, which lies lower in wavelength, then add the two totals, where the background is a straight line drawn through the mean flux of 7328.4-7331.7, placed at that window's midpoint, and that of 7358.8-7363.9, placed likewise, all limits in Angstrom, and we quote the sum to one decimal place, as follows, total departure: 14.5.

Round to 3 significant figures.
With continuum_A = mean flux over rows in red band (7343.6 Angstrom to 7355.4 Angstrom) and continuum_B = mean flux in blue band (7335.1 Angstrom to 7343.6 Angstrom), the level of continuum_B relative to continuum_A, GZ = 1.02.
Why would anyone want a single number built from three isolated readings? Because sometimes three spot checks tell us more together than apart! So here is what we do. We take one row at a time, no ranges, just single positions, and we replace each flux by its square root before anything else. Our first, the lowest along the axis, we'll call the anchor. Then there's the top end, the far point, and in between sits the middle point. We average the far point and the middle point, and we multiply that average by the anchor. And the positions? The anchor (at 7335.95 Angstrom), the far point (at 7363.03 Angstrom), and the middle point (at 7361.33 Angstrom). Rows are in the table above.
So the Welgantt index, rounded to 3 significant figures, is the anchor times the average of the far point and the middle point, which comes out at 16.9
